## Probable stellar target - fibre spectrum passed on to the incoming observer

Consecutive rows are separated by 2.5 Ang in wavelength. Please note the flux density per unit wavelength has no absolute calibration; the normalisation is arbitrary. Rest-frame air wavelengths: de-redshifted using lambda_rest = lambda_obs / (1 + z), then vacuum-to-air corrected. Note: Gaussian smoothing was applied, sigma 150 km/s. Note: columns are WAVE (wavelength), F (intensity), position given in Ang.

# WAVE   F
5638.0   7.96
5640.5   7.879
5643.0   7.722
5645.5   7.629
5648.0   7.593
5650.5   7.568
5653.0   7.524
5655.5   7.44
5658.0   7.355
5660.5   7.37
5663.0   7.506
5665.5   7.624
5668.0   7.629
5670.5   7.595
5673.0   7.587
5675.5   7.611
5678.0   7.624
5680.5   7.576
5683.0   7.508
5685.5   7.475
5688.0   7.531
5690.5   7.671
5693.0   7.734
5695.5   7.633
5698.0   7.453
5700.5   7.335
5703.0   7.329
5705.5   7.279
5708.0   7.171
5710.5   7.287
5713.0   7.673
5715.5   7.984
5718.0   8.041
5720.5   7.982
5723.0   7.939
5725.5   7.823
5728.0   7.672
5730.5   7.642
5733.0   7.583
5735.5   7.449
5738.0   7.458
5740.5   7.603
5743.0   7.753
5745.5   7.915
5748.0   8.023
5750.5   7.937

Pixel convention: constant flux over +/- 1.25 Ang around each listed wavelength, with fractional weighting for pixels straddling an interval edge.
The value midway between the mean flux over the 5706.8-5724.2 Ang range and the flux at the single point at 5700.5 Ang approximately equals 7.53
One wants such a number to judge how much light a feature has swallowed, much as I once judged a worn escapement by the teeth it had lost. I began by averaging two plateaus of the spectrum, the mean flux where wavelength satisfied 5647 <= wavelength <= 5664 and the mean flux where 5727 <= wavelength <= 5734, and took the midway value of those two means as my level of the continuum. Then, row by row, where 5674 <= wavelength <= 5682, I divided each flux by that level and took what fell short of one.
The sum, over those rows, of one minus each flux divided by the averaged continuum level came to -0.019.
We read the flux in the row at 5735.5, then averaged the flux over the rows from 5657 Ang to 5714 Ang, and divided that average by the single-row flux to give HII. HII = 1.01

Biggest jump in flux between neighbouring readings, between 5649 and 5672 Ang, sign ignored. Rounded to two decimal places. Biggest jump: 0.14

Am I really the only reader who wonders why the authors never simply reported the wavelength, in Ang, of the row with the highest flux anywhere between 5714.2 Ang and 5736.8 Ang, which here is 5718.0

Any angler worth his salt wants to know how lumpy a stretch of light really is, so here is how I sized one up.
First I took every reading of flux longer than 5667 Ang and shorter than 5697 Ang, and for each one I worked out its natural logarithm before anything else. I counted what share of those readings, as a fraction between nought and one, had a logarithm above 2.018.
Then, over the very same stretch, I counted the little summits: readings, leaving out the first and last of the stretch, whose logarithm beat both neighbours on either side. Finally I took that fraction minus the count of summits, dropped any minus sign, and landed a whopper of 1.2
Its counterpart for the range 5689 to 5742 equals 1.4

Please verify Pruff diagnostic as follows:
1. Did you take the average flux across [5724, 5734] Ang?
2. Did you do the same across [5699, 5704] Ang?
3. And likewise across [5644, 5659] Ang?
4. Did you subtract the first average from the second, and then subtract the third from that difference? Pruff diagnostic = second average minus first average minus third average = -7.87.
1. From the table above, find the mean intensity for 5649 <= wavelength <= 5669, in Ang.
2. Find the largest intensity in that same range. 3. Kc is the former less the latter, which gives -0.13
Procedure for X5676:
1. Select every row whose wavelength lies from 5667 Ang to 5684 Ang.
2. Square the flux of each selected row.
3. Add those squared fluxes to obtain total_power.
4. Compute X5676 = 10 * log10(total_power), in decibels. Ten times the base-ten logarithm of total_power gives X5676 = 26.1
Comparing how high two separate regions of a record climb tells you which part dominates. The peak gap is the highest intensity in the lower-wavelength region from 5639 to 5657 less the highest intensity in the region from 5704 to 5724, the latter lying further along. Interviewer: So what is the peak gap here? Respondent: -0.16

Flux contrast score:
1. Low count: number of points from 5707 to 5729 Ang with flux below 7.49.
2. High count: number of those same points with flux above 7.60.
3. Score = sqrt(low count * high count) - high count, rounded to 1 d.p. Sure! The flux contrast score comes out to -3.3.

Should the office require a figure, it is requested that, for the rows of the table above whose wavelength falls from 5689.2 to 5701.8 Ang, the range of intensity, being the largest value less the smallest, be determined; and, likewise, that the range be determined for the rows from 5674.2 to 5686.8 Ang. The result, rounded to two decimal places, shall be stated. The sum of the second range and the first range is 0.55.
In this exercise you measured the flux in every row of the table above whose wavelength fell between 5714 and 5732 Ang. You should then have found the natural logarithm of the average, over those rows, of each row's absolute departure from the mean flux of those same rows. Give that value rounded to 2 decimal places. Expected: -2.01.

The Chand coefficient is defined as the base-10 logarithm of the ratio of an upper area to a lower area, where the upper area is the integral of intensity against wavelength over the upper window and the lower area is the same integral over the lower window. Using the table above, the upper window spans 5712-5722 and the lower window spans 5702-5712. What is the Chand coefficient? 0.037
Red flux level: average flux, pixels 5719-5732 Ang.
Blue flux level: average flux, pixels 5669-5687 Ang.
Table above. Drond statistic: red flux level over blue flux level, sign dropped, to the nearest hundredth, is 1.03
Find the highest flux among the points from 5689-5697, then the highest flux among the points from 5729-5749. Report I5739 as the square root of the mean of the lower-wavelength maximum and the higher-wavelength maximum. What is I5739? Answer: 2.807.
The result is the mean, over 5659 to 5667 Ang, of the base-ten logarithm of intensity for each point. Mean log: 0.875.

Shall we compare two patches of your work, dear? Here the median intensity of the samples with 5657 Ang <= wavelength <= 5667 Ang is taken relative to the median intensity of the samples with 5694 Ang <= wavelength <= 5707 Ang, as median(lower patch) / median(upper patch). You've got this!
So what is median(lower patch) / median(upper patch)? 1.01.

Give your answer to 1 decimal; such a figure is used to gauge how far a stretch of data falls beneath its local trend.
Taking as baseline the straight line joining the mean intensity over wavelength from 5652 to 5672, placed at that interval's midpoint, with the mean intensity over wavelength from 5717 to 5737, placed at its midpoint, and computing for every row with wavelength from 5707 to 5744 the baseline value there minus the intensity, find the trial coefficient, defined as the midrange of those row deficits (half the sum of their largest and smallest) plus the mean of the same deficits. 0.2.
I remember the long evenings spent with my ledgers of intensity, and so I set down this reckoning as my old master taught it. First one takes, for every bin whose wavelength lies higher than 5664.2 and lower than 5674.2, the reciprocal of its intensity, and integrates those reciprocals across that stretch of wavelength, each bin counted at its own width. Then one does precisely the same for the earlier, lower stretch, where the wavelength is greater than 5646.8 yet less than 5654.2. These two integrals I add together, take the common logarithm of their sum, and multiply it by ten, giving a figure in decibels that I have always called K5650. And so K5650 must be 3.6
